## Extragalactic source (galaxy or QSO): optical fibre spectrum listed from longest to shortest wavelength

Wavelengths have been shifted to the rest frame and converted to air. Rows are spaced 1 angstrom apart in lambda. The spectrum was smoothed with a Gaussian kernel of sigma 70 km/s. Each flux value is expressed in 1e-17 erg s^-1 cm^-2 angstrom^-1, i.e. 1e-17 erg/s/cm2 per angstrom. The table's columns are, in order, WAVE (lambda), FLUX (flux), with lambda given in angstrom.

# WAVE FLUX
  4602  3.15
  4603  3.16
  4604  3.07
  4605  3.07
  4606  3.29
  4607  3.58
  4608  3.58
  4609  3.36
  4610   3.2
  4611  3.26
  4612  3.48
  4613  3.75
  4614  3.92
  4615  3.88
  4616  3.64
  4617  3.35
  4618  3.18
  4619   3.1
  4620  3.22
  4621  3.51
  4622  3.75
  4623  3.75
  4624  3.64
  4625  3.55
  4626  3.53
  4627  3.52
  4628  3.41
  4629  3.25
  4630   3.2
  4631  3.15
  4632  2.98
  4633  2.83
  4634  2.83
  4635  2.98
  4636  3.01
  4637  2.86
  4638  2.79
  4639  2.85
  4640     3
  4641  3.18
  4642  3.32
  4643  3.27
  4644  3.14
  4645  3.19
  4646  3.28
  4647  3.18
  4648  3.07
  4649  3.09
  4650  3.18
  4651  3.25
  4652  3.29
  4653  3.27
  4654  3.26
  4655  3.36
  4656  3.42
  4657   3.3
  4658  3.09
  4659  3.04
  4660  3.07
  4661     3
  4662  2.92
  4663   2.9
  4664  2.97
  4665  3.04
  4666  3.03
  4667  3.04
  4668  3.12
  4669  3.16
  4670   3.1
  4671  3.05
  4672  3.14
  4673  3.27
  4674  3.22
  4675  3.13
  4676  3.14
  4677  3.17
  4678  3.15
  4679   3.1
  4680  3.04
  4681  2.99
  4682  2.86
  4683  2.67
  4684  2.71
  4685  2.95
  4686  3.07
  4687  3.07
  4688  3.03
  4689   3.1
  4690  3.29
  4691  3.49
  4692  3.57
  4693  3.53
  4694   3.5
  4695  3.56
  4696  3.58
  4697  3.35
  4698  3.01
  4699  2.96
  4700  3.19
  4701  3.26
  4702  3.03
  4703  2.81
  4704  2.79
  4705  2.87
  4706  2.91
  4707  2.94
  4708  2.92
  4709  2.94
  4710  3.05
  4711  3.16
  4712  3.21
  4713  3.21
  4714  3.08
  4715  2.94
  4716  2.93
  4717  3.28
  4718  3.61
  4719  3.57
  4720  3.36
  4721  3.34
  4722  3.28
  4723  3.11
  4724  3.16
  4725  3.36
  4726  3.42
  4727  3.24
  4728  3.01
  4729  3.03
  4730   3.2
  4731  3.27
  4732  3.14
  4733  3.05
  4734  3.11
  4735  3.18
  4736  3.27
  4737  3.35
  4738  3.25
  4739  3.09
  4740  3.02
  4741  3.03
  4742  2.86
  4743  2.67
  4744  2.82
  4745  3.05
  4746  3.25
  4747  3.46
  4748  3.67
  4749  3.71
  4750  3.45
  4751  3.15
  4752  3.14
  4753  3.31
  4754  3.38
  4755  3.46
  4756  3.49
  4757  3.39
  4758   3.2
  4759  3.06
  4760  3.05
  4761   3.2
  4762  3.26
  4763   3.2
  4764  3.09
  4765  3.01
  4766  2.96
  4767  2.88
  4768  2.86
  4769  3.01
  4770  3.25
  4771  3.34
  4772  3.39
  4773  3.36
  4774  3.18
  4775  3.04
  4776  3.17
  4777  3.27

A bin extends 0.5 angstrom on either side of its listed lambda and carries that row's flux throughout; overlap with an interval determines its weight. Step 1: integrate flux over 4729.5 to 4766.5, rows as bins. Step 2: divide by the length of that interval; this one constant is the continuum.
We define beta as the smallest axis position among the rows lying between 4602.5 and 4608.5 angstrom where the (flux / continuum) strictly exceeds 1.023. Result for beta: 4606 angstrom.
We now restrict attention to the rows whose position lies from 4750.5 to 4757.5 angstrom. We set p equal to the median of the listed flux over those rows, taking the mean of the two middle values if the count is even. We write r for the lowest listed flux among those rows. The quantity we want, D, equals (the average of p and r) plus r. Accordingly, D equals 6.40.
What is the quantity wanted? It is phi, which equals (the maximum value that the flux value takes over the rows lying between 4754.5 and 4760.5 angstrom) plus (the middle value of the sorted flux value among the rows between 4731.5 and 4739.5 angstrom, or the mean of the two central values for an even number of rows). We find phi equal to 6.65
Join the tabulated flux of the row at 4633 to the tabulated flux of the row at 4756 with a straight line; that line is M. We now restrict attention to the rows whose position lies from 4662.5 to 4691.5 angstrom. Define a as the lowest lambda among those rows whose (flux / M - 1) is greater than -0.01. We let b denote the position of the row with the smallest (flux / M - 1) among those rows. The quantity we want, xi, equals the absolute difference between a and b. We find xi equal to 19 angstrom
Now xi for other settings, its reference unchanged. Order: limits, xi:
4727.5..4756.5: 4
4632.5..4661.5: 5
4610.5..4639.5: 27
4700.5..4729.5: 3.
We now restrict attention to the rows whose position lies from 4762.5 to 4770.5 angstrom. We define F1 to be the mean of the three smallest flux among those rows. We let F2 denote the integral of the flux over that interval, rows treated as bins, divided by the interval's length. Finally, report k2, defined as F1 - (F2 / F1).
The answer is 1.85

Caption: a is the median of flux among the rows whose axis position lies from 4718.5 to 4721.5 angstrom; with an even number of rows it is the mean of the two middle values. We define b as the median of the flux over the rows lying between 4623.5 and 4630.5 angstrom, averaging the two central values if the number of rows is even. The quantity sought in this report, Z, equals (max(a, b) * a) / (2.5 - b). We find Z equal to -11.6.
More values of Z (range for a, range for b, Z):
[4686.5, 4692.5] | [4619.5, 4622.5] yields -11.1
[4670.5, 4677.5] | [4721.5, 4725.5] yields -14.0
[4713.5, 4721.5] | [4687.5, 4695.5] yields -11.6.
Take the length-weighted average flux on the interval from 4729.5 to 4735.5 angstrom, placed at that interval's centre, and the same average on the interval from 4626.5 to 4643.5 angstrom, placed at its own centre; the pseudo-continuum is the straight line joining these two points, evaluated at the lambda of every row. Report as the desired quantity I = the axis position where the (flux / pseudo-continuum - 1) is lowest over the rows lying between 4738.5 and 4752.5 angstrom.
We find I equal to 4743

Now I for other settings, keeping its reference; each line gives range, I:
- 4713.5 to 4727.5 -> 4716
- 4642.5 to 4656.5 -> 4648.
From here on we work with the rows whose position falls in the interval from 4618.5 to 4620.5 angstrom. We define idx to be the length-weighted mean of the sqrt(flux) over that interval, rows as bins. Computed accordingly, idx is 1.78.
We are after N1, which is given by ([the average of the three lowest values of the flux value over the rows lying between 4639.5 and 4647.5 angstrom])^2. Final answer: 9.7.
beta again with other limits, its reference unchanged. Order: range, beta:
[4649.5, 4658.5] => 4652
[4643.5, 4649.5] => 4646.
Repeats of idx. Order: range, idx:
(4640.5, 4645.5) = 1.79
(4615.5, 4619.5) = 1.82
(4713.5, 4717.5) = 1.75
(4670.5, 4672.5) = 1.76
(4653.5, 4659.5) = 1.80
